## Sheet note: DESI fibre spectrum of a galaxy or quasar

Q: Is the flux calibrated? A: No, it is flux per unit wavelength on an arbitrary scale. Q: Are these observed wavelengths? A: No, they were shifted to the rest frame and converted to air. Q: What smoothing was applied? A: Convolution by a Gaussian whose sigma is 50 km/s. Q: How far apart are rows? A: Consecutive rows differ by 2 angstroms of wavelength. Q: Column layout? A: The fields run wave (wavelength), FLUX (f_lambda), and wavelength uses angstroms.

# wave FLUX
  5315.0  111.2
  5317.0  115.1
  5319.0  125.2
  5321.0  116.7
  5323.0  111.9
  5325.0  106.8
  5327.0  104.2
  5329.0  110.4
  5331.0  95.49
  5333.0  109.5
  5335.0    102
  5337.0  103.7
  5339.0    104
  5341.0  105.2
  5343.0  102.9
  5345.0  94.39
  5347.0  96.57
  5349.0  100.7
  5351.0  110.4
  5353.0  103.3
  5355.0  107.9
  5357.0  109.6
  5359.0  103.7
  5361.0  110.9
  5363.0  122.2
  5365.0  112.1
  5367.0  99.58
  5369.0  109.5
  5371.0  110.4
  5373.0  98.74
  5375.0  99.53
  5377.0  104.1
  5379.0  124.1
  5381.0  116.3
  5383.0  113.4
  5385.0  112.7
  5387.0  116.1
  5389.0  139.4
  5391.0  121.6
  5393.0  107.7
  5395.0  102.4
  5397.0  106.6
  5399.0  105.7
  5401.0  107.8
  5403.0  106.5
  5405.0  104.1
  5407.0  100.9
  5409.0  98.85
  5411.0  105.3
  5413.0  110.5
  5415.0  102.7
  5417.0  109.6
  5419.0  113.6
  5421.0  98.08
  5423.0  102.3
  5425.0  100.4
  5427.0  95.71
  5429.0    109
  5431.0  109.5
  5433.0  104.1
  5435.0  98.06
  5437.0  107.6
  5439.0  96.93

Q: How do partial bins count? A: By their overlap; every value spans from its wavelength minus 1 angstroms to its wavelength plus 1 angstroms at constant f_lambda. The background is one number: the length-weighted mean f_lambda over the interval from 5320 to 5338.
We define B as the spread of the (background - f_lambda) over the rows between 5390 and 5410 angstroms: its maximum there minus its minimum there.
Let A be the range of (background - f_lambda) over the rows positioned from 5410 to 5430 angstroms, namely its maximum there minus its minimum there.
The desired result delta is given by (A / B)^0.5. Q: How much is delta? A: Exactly 0.9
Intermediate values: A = 17.9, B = 23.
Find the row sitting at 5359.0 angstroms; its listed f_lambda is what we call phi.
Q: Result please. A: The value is 103.7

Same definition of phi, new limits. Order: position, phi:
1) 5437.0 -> 107.6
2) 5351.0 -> 110.4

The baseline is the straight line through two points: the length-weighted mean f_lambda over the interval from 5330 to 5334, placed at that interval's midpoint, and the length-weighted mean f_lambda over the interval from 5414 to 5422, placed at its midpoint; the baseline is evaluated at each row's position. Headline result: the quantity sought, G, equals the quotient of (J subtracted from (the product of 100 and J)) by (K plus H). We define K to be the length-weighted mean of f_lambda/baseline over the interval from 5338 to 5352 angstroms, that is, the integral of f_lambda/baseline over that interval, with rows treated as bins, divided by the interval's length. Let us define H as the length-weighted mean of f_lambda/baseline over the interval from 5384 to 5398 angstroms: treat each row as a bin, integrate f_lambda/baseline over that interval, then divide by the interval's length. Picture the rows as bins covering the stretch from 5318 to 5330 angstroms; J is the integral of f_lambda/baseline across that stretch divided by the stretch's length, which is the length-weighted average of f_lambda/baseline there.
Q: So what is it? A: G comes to 52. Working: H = 1.10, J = 1.10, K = 0.99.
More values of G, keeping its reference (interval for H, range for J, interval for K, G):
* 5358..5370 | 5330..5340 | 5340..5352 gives 49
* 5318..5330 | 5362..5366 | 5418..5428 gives 54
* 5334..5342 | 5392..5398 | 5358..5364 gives 48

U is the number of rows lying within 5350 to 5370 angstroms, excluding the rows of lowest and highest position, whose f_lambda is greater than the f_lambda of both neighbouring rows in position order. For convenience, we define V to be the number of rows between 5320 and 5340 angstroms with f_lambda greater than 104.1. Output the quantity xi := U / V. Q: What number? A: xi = 0.33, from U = 2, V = 6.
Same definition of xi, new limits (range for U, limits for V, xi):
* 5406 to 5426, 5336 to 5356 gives 1.00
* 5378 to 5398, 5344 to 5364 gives 0.20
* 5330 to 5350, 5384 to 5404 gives 0.22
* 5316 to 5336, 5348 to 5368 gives 0.50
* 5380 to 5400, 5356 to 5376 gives 0.33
